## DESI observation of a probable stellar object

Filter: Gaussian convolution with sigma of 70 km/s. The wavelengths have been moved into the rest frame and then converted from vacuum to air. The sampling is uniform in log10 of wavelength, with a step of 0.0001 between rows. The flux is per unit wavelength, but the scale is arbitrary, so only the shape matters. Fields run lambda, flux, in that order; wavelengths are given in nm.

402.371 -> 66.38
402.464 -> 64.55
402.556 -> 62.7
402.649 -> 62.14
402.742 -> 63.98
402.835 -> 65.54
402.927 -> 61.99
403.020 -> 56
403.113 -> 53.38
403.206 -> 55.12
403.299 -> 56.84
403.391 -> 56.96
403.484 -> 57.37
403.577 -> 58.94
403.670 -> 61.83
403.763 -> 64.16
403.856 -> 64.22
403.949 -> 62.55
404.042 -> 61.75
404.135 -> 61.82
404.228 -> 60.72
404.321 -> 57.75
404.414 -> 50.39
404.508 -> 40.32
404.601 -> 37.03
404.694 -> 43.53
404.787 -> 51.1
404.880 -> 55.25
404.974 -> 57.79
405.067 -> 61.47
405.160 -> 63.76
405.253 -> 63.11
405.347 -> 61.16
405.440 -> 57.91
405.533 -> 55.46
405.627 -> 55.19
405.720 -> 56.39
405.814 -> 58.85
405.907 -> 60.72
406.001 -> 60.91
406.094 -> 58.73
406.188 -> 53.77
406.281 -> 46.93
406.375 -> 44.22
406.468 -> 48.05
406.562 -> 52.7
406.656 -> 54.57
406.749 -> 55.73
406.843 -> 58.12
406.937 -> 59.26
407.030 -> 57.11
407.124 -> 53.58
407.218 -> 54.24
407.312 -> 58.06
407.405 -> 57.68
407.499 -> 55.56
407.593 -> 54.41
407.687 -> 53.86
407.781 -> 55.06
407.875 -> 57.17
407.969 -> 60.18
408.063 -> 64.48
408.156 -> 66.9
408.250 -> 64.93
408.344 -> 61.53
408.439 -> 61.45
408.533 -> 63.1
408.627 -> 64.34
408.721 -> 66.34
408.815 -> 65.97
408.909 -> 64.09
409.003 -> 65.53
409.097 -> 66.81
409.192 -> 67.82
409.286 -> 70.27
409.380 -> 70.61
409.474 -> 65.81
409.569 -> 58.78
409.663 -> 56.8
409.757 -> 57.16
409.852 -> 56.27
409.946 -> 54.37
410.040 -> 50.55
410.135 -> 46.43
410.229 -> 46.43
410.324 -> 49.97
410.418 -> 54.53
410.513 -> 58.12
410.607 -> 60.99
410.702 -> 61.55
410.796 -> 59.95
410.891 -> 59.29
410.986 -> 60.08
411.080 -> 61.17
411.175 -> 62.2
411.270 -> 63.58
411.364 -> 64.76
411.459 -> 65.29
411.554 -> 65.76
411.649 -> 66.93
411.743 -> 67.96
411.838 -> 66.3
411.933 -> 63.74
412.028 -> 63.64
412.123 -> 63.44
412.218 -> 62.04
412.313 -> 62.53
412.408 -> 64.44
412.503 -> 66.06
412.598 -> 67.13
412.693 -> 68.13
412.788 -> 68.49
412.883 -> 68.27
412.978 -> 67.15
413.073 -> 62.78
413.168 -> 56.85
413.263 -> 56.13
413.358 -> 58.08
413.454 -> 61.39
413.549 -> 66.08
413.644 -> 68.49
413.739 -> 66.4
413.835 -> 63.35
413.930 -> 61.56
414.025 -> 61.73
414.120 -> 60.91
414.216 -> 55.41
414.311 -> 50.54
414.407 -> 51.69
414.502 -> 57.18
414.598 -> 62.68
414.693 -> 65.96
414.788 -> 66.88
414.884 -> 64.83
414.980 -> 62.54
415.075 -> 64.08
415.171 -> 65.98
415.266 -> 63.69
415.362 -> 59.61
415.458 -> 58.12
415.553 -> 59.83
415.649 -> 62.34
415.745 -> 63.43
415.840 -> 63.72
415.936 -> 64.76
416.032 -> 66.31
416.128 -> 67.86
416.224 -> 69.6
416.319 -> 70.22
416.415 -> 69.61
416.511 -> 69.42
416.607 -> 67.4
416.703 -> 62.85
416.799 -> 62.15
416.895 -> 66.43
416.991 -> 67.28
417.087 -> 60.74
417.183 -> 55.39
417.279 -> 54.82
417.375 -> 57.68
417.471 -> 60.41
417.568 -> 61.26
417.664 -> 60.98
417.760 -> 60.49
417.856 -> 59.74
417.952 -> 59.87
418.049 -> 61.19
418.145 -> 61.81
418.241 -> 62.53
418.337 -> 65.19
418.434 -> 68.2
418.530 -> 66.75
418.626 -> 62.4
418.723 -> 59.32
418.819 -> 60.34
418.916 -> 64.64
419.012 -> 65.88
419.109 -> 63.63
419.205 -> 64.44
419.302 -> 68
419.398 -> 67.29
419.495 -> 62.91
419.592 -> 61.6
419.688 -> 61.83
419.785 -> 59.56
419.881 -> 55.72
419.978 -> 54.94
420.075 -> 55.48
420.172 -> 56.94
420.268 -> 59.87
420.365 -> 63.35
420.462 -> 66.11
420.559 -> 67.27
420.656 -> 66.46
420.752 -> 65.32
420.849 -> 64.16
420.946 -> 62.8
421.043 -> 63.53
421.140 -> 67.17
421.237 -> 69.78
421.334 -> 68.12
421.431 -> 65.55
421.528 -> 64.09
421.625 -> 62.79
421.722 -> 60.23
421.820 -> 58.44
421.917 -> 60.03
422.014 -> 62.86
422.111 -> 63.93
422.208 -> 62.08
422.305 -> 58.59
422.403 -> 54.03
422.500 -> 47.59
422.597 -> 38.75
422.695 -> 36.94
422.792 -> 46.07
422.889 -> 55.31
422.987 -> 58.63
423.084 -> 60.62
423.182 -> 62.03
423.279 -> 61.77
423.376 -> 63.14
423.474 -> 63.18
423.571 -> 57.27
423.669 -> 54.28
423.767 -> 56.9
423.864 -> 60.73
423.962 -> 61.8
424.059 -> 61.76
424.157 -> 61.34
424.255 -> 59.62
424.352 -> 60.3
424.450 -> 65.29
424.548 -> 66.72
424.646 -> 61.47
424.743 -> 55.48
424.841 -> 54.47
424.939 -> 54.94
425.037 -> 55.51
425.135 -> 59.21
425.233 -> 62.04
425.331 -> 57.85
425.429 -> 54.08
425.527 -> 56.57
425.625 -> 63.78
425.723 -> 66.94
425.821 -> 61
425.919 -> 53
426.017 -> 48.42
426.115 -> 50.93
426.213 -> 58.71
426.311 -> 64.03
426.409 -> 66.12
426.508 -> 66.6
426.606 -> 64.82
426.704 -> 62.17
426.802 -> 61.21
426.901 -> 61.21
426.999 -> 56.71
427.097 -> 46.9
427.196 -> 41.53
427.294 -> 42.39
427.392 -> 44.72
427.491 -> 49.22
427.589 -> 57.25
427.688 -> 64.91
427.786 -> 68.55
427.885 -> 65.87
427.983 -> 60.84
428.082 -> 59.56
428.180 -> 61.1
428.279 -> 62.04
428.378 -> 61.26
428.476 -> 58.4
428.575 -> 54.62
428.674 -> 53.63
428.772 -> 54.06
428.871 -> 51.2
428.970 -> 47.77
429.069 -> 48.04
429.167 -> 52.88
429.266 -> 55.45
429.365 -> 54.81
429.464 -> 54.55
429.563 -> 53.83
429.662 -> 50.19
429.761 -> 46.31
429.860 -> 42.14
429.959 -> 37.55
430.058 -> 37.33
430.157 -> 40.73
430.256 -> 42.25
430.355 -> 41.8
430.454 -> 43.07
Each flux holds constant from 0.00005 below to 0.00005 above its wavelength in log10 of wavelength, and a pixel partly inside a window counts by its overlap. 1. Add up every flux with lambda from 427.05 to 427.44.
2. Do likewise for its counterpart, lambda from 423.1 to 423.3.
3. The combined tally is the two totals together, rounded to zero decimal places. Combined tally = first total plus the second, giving 299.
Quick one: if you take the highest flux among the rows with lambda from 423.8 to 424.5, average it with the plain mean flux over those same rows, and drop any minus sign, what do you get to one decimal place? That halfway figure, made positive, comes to 63.4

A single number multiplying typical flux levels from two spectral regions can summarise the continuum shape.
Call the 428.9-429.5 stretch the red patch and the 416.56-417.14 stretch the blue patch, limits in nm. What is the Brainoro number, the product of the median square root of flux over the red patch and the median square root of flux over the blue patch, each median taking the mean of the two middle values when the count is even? 59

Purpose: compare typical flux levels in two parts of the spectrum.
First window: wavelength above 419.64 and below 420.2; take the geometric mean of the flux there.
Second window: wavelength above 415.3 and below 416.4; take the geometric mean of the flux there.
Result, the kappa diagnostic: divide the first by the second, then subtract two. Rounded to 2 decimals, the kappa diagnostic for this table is -1.10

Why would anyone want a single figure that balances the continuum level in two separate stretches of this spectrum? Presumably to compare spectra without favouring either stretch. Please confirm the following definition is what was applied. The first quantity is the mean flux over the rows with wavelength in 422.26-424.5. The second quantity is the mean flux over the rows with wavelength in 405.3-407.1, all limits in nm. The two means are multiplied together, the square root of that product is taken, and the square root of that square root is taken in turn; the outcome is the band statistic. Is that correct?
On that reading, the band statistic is 7.49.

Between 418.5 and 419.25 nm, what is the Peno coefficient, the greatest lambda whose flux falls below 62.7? 418.819 nm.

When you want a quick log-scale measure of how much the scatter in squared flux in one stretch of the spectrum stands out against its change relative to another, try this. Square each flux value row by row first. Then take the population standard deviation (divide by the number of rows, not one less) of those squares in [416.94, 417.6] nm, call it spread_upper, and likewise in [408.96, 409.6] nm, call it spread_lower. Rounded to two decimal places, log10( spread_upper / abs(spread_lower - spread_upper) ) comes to 2.12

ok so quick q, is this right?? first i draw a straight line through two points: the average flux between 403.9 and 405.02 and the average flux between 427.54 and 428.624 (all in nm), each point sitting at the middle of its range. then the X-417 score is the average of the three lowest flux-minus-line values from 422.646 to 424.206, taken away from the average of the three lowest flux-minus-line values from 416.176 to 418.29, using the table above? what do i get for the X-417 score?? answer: 12.1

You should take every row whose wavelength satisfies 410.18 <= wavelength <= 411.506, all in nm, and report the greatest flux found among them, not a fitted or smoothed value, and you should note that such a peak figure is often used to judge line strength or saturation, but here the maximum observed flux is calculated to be 65.29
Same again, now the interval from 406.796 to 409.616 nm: 70.61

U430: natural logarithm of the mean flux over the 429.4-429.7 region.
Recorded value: 3.97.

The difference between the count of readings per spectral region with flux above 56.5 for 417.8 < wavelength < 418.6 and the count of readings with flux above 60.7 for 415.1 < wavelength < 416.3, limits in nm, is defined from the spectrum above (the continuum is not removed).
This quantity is -1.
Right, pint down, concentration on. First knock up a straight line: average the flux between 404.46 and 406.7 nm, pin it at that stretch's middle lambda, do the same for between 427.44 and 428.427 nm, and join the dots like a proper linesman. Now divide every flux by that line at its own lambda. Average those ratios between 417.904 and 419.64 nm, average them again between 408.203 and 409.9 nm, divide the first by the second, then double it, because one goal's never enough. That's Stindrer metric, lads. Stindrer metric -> 1.89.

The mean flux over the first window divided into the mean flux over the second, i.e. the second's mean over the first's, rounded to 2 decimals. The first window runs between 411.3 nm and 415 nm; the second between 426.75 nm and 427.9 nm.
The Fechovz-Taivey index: 0.87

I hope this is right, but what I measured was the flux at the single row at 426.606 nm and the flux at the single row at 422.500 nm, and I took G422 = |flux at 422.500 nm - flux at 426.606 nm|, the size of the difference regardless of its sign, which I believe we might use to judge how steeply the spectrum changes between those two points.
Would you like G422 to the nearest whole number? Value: 17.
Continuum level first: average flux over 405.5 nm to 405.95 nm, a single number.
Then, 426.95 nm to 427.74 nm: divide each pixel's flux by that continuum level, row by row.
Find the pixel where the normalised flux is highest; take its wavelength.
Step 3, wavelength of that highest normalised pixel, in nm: 427.688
